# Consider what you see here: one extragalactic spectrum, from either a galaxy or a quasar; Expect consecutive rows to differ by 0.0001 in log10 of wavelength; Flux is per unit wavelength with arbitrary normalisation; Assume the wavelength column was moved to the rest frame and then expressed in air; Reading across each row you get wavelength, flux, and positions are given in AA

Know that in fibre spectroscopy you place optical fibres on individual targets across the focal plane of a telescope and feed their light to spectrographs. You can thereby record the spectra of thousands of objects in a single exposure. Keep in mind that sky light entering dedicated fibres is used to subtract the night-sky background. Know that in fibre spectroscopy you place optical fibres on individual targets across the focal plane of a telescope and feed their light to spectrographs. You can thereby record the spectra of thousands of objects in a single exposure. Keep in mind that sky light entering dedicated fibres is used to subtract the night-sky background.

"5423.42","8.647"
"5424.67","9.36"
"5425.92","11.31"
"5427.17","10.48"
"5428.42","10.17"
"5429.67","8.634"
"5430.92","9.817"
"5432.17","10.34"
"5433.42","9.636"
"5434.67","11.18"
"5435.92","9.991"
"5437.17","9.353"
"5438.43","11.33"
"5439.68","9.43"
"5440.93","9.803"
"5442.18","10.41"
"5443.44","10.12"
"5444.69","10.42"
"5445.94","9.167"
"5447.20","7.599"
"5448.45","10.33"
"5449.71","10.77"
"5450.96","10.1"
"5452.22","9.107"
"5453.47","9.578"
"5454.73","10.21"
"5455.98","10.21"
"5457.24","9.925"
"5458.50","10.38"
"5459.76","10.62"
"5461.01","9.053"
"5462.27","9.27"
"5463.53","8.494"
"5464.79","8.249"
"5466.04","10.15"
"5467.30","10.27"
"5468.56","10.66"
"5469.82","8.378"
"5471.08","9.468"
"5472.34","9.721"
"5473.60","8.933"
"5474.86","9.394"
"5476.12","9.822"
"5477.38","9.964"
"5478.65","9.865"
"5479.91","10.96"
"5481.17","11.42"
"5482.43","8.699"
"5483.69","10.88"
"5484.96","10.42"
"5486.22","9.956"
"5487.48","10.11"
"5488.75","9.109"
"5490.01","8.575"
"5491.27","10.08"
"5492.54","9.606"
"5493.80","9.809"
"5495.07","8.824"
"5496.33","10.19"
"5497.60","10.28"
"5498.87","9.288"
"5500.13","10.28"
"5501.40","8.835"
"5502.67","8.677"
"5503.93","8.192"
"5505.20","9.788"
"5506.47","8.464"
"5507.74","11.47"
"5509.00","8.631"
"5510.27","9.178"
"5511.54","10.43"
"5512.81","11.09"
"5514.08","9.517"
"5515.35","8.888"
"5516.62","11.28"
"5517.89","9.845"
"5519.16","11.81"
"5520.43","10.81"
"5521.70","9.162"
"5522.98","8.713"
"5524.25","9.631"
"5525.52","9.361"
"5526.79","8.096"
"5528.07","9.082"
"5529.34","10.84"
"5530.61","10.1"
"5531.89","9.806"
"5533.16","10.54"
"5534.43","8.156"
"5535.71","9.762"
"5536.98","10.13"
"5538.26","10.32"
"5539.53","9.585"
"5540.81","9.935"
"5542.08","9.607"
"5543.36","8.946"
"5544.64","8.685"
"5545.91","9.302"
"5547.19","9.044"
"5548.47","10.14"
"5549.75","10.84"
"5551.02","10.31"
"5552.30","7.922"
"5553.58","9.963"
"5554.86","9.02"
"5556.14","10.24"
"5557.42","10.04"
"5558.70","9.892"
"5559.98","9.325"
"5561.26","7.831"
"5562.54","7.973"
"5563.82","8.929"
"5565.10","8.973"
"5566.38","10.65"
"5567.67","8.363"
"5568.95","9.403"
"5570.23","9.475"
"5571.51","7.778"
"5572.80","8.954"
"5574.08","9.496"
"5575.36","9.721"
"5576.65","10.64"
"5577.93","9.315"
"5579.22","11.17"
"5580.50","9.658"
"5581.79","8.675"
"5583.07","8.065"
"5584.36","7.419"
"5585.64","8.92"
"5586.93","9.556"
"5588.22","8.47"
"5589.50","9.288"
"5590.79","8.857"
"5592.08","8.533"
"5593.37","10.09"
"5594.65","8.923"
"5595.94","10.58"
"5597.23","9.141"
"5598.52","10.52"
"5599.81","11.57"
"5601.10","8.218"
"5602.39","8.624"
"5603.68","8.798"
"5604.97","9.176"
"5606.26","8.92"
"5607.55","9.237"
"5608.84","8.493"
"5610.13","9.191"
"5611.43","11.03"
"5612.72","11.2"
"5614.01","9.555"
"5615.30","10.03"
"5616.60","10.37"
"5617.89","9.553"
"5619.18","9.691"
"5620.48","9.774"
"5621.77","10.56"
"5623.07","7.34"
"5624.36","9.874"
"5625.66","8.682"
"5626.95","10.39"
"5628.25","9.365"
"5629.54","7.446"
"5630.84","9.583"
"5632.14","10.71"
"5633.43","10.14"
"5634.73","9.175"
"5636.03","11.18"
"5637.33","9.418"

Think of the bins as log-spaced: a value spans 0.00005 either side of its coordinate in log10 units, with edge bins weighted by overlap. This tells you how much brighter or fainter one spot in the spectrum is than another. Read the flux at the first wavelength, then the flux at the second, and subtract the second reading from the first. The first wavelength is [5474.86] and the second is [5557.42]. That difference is -0.6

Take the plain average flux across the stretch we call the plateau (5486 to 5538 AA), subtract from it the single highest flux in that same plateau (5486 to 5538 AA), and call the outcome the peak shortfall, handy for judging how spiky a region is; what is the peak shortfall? -2.1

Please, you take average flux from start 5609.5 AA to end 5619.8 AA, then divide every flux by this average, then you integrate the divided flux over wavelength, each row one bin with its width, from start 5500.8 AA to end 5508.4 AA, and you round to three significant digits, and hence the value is 6.97 AA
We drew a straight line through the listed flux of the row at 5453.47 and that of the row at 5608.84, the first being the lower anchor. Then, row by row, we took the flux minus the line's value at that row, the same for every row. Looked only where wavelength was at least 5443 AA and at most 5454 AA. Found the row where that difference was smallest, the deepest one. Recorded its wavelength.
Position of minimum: 5447.20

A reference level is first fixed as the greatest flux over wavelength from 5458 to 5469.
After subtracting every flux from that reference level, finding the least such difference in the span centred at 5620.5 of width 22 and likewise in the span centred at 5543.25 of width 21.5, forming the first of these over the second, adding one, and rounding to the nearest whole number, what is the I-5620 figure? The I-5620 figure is 4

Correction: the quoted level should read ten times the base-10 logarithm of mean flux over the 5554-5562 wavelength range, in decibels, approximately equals 9.7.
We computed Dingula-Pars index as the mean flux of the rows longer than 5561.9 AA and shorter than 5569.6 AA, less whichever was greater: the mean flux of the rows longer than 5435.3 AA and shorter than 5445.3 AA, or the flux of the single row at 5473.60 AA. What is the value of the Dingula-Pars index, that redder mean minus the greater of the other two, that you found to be -1.1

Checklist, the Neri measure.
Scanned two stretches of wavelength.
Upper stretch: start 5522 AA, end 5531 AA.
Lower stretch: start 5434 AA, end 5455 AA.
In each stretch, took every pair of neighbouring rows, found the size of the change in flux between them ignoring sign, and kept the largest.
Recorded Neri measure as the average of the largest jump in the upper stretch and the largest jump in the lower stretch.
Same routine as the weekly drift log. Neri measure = 2.2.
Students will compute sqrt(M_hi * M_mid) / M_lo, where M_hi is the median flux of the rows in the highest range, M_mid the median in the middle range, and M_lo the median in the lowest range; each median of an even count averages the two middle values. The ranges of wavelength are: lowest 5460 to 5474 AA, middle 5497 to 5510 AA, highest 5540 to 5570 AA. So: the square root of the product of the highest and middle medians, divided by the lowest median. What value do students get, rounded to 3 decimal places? 0.992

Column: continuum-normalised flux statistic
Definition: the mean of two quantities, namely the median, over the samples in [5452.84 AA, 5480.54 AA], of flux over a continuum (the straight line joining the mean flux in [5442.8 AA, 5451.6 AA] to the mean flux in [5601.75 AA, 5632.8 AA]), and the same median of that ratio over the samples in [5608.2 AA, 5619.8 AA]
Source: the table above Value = 1.02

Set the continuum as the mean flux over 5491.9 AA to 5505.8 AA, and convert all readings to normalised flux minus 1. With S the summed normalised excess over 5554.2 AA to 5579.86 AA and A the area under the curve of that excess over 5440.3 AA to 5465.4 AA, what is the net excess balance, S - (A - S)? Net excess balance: -1.00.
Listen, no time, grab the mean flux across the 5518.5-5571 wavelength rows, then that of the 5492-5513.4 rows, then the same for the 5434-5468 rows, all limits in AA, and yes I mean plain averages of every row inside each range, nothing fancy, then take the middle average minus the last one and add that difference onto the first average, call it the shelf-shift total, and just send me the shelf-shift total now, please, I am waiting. 9.3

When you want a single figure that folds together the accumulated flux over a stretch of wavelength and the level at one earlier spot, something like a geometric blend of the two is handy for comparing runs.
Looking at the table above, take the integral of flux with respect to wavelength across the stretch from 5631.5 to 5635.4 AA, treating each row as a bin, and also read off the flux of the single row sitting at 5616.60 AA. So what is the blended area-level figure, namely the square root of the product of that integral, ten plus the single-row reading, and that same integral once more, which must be 176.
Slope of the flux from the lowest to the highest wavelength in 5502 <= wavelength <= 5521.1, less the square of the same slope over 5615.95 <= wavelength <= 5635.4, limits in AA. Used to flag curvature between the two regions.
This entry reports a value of 0.12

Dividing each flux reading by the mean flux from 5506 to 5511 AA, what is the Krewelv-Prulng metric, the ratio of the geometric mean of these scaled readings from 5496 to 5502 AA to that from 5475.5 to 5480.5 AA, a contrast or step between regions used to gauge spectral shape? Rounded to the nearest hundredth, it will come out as 0.96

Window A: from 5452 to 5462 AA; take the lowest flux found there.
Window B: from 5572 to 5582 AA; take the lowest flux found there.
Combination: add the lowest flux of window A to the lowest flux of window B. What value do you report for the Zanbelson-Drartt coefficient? 17.73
